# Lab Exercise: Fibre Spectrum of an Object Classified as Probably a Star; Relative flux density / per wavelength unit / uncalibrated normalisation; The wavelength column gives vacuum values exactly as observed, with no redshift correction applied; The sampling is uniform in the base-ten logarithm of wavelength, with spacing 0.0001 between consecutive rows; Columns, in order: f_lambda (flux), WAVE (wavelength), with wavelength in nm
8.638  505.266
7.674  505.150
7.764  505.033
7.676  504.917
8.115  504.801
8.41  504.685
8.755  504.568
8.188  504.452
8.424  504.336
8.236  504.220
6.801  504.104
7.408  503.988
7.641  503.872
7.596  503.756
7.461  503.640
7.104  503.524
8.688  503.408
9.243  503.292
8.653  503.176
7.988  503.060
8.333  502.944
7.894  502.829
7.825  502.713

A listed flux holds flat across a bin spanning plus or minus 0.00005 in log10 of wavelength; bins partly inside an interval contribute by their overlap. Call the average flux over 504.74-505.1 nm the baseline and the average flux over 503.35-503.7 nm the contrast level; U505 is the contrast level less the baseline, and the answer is -0.1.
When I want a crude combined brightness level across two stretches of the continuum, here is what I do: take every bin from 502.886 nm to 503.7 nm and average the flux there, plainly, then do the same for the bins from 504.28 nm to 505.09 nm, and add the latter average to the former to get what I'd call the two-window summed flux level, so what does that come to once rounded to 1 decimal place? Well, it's 16.4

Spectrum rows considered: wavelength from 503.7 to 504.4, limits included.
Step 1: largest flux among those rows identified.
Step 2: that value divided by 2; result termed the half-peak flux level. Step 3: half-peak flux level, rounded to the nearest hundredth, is 4.21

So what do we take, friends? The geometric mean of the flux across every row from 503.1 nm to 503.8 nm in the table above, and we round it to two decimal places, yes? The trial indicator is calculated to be 8.09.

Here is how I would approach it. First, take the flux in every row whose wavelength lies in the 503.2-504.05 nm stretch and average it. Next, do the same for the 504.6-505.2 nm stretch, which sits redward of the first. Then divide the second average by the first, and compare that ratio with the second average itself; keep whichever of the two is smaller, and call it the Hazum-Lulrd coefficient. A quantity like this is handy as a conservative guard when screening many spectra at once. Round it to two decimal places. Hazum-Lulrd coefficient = 1.01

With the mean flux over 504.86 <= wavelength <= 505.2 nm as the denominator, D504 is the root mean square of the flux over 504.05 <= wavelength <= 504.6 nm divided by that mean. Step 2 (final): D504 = 1.05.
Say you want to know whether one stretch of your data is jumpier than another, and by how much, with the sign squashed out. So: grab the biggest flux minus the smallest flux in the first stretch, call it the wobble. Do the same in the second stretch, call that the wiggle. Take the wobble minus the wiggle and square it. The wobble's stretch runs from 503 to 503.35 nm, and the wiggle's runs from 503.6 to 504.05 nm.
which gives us 1.0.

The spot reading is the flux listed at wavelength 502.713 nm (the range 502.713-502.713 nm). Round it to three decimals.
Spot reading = 7.825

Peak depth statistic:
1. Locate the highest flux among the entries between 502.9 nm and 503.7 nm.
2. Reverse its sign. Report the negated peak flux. -9.2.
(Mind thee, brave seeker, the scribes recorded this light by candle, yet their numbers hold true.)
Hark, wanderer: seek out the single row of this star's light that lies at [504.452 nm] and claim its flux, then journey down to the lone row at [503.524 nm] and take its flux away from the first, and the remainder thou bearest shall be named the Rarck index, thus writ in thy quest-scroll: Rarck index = 1.1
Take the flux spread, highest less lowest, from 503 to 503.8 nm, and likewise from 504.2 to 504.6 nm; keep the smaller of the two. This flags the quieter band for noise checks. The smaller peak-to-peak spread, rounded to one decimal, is 0.6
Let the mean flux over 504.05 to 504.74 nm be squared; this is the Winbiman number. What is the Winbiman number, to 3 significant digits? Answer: 66.2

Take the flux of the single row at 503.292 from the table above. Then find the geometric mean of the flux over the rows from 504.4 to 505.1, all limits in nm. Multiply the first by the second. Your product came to 75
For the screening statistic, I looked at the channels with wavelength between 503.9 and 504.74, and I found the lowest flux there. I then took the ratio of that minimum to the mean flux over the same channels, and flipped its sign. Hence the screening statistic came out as -0.85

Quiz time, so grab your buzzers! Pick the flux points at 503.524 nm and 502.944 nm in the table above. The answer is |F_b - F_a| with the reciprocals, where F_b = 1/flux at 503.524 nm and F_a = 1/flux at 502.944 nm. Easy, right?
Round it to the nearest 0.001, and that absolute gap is 0.021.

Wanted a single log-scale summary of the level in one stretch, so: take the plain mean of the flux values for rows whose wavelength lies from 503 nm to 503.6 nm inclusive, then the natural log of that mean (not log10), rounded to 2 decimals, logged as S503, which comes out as 2.12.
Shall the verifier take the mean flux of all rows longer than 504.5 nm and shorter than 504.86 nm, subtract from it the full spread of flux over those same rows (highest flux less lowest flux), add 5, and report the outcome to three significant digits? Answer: 12.8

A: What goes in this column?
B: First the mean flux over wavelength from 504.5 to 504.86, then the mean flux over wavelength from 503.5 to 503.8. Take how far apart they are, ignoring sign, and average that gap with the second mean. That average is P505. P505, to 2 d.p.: 4.21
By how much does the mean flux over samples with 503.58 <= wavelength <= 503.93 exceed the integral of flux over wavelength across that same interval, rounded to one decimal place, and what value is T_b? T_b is 4.9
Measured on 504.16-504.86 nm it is 2.5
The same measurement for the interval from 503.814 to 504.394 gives 3.2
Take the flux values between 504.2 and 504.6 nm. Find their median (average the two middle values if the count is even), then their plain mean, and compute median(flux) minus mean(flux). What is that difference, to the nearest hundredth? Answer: -0.07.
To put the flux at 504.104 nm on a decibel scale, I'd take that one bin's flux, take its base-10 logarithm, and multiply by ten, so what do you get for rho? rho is 8.33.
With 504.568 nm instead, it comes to 9.42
